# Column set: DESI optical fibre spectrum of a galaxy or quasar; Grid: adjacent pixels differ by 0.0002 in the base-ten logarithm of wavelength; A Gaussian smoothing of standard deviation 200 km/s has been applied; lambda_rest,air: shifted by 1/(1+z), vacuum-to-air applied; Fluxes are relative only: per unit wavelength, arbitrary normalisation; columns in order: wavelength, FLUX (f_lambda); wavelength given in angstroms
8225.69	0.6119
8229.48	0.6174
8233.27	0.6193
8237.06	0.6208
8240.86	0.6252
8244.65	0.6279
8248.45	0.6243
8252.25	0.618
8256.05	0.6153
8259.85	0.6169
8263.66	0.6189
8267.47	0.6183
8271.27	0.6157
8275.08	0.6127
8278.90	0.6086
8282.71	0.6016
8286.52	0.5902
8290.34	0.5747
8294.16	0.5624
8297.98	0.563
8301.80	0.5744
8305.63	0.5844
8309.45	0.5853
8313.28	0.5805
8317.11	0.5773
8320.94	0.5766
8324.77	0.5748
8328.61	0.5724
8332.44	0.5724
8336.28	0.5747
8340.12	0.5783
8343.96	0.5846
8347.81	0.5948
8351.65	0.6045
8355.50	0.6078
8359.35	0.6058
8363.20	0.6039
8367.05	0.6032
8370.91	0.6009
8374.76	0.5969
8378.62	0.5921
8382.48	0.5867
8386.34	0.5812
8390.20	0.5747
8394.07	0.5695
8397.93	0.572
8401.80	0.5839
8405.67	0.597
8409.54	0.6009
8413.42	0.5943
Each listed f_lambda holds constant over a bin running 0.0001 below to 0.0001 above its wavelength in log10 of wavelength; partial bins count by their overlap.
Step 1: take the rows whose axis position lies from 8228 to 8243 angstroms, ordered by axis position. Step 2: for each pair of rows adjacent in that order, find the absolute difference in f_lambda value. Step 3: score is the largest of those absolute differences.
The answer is 0.004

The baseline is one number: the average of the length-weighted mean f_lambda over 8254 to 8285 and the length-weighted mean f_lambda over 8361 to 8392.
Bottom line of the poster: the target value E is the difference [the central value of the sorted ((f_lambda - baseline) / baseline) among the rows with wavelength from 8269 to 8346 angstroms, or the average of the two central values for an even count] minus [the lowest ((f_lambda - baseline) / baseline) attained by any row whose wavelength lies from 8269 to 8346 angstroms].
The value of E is 0.026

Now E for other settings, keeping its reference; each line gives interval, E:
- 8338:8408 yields 0.040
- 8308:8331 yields 0.008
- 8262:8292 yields 0.060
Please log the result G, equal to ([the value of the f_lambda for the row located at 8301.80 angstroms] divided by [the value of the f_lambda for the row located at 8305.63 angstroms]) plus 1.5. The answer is 2.48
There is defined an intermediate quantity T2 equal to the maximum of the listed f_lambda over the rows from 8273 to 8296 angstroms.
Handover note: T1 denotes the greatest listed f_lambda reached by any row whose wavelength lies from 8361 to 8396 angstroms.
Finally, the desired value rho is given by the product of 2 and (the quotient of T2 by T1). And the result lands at 2.03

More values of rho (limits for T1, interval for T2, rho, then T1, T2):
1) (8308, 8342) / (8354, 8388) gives 2.08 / 0.5853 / 0.6078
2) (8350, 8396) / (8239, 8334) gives 2.07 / 0.6078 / 0.6279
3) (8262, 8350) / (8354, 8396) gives 1.96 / 0.6189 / 0.6078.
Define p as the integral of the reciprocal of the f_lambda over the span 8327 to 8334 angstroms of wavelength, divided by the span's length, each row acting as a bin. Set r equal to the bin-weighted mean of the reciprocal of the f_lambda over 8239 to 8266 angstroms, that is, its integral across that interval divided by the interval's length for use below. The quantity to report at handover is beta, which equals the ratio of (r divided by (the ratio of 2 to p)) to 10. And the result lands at 0.141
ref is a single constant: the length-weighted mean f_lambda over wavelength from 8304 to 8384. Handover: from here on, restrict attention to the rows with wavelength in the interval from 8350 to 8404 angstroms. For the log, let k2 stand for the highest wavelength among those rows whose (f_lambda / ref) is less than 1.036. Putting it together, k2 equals 8401.80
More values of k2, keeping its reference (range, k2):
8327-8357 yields 8355.50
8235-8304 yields 8301.80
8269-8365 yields 8363.20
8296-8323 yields 8320.94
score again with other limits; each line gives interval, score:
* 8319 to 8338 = 0.002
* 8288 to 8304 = 0.012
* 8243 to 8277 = 0.006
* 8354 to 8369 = 0.002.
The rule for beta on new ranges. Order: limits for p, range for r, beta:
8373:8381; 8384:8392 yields 0.146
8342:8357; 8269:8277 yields 0.136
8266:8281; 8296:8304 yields 0.143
